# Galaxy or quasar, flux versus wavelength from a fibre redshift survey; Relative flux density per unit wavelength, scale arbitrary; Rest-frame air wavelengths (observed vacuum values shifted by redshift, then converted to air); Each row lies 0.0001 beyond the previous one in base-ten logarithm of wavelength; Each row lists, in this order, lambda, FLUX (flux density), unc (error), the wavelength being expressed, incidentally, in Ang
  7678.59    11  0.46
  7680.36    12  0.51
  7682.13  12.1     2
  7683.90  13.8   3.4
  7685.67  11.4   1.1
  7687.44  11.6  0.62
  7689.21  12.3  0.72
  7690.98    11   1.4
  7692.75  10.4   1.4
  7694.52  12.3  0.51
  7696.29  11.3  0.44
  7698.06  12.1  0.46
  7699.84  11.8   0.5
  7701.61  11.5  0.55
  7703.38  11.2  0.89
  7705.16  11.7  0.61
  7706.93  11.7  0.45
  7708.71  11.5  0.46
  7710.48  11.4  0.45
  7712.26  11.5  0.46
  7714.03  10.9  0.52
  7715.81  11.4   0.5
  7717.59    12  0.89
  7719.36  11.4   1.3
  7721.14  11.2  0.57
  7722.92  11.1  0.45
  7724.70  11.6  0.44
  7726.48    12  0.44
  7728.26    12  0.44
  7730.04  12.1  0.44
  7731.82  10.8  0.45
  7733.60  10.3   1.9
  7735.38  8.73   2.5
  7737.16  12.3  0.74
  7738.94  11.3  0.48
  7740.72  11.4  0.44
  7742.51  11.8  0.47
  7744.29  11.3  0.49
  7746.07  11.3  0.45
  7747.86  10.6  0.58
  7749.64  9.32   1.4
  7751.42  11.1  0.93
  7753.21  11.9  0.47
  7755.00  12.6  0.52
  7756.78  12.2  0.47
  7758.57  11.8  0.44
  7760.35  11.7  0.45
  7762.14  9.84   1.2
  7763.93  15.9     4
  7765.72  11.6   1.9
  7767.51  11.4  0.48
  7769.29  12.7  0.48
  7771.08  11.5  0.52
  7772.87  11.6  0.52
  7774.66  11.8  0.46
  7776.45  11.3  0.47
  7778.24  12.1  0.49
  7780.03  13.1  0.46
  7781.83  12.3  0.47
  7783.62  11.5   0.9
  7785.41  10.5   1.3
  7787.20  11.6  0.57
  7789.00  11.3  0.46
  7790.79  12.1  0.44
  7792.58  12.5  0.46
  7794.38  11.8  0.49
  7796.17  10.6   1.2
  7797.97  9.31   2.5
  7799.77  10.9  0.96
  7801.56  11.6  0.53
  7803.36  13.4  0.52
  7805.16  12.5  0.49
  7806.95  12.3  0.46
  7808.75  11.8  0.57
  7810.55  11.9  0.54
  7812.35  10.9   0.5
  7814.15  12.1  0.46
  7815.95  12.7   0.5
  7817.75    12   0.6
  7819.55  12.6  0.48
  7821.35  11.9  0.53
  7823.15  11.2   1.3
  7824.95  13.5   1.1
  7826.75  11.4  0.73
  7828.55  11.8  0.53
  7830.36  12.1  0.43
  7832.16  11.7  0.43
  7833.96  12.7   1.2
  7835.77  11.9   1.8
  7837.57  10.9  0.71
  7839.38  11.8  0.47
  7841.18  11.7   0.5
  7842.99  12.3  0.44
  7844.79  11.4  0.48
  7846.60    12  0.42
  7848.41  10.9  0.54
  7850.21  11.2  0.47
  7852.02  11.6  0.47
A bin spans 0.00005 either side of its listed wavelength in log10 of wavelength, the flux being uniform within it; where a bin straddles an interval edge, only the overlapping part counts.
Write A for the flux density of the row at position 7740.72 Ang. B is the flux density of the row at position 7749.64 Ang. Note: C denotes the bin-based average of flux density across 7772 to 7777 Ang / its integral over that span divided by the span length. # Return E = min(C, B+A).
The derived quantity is 11.6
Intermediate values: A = 11.4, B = 9.32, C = 11.6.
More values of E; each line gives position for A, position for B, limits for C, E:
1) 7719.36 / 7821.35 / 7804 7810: 12.2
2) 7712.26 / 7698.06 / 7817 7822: 12.2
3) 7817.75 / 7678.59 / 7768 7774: 11.9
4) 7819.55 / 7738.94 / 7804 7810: 12.2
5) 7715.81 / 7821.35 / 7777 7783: 12.4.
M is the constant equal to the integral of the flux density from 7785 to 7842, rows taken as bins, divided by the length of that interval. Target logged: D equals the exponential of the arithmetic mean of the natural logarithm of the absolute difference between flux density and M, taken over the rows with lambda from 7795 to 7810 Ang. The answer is 0.46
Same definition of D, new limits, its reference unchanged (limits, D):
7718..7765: 0.41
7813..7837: 0.27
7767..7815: 0.32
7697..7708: 0.12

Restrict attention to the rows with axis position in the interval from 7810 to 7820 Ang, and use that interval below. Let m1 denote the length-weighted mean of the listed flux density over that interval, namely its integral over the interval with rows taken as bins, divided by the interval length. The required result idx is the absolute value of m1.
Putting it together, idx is 12.01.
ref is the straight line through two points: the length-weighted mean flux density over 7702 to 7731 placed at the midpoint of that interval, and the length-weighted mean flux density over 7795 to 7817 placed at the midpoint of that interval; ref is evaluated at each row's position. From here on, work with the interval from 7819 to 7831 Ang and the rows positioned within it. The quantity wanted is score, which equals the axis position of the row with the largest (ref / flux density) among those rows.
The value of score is 7823.15 Ang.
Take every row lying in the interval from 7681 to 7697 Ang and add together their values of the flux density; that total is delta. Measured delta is 106.2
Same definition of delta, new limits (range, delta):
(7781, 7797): 104.2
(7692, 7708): 104.0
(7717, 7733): 104.2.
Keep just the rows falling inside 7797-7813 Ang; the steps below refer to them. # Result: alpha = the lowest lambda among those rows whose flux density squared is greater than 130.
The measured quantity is 7801.56 Ang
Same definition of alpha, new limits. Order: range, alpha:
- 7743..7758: 7753.21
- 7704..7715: 7705.16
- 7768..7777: 7769.29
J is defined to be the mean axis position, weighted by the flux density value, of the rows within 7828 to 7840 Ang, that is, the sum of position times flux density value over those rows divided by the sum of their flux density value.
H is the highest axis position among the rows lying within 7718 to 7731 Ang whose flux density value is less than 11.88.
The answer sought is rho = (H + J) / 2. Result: 7779.3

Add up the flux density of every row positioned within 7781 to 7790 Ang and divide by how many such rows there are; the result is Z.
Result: 11.4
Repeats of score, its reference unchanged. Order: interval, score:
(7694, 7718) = 7714.03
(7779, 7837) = 7797.97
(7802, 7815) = 7812.35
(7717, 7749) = 7735.38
